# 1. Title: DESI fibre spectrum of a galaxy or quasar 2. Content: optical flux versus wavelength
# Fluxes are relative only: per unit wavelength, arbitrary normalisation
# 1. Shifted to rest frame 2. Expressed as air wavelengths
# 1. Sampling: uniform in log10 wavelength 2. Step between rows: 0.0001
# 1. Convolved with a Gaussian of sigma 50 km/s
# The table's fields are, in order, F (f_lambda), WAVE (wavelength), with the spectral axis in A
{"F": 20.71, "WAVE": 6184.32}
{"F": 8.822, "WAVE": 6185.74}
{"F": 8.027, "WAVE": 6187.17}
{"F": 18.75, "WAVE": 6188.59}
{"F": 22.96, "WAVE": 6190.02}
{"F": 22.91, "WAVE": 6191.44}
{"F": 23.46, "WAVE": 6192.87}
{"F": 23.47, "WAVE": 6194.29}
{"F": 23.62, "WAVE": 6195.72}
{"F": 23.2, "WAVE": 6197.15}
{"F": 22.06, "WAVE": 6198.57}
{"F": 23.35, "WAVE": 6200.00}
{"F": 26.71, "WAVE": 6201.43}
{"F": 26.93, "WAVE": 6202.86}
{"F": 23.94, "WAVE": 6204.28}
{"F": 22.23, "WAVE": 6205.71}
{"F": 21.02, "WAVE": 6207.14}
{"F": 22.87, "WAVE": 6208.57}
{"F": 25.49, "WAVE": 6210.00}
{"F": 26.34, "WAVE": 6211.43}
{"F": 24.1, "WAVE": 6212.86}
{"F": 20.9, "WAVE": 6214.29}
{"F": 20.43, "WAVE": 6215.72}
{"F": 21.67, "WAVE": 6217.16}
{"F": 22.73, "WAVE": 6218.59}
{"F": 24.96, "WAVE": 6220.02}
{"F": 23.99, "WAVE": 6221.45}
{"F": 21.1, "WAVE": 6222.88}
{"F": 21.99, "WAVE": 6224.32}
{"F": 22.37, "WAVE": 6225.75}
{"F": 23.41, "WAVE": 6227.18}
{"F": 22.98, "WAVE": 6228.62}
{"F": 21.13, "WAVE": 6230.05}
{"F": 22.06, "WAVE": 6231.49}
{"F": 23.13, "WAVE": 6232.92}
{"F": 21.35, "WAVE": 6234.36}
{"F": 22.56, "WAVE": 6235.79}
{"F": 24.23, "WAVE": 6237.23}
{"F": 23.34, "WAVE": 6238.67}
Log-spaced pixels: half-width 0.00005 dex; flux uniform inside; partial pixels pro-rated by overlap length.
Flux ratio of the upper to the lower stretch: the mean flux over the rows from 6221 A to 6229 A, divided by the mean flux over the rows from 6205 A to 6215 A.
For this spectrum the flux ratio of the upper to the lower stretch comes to 0.97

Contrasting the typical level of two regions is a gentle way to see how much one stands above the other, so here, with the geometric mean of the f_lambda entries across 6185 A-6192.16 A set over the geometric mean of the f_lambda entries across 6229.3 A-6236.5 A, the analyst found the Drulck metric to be 0.67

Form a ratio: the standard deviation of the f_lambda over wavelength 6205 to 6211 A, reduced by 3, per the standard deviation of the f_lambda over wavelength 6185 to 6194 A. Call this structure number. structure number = -0.2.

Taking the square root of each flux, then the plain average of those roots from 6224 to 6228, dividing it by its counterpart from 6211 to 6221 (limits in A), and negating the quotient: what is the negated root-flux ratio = -0.99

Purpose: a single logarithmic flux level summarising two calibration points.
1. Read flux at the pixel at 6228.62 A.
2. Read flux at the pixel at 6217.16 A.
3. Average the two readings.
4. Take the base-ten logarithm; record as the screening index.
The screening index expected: 1.35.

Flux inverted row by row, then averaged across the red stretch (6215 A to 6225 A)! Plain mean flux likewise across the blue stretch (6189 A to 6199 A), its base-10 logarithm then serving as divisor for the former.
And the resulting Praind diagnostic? 0.0329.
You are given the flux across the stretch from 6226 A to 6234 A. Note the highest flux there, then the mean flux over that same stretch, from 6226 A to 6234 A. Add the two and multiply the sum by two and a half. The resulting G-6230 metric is 115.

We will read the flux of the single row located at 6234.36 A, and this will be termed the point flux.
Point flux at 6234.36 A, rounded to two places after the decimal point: 21.35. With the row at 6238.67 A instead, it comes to 23.34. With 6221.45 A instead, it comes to 23.99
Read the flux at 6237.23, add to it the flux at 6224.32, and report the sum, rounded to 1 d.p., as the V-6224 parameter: 46.2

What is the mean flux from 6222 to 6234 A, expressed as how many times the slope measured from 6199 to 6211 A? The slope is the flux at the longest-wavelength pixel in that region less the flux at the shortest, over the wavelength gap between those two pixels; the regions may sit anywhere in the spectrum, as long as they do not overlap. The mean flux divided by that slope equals 104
